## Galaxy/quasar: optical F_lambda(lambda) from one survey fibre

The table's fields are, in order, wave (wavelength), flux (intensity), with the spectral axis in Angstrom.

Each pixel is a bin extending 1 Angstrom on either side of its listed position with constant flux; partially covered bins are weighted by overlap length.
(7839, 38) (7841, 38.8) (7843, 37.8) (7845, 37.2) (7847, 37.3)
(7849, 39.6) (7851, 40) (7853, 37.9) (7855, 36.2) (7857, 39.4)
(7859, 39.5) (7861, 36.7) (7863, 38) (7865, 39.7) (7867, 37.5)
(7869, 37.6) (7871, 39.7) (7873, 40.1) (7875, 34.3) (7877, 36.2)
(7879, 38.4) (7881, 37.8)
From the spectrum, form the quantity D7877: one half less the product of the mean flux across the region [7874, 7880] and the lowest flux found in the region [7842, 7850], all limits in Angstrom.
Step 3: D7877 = -1350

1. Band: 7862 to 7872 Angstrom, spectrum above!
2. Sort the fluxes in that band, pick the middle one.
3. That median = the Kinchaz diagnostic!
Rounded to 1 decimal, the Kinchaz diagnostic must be 38.0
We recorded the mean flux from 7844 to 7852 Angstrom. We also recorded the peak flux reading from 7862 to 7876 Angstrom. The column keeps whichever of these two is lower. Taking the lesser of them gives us 38.5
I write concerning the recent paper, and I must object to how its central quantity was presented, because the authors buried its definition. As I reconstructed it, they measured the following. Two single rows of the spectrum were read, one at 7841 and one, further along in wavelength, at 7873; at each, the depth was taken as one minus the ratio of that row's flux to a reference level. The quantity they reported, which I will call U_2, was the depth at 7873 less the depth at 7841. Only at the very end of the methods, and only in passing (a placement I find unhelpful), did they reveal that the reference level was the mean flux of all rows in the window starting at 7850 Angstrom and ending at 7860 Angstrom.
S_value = -0.034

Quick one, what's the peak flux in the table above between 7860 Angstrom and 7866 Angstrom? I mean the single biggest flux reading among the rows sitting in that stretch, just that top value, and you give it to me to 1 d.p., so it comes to 39.7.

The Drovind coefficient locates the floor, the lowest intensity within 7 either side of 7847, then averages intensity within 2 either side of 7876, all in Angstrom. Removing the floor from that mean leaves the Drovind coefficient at -1.95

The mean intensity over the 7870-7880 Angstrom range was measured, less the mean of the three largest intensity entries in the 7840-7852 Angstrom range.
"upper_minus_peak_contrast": -1.73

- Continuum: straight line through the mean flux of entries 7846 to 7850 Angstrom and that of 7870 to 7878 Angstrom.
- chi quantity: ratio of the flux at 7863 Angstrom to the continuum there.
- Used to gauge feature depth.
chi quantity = 1.001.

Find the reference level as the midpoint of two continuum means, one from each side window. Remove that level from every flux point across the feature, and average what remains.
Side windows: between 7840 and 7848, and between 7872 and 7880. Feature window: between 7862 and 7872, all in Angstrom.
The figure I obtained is 0.99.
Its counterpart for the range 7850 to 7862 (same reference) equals 0.77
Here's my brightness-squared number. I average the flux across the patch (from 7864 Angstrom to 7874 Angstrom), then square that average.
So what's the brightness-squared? 1515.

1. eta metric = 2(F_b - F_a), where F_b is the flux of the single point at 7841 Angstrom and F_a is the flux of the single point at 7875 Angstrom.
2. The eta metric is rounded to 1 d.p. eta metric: 9.0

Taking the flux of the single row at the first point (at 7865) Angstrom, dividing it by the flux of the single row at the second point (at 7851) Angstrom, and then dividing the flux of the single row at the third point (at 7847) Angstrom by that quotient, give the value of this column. 37.6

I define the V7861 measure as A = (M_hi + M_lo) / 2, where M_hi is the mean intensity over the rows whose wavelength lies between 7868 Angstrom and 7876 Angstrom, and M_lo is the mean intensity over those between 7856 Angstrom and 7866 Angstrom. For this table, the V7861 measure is 38.3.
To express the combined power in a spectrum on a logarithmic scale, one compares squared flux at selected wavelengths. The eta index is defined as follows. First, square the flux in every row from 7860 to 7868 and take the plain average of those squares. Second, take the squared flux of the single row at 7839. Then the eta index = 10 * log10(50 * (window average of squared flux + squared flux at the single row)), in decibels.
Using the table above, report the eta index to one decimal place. 51.6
